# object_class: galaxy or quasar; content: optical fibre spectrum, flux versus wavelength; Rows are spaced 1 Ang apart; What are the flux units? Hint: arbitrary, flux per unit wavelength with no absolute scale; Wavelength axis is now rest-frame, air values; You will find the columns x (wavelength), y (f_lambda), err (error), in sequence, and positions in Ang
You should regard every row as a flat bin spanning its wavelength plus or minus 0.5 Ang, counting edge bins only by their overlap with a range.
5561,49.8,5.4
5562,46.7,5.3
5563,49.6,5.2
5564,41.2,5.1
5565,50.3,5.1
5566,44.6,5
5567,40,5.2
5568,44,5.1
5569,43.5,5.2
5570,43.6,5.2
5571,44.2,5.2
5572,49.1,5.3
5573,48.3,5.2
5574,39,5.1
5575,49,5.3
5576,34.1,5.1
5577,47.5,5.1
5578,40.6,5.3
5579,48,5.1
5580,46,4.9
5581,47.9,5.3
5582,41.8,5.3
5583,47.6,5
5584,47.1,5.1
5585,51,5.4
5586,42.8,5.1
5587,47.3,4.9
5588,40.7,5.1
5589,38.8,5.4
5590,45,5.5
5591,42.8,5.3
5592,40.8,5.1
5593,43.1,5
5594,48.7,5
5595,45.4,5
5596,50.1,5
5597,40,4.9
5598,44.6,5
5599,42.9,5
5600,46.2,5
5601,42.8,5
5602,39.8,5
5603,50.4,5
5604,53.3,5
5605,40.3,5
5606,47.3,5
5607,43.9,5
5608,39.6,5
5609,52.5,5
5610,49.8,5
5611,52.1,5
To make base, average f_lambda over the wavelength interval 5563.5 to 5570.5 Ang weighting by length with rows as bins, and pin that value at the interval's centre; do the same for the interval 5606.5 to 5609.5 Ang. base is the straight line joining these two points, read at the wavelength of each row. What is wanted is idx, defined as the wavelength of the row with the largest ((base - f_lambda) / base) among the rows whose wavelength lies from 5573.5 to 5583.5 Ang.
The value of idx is 5576 Ang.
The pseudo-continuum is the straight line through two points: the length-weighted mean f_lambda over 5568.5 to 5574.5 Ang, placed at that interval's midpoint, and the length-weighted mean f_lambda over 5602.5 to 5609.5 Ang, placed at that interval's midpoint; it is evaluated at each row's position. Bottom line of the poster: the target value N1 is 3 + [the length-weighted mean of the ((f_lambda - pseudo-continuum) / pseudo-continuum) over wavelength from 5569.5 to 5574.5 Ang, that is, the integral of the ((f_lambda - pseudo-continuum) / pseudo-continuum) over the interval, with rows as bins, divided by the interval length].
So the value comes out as 3.00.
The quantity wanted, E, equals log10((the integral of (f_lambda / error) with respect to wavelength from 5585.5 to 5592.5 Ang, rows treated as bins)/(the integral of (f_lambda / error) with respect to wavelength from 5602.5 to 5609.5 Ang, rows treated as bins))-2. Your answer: -2.06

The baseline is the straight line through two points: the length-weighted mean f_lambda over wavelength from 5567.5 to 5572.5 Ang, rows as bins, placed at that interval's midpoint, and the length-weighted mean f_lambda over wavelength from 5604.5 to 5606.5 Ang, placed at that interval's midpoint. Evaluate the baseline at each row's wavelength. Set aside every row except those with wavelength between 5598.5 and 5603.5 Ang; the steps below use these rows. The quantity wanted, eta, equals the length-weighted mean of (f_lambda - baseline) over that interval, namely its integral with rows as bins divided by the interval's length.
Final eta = 0.5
